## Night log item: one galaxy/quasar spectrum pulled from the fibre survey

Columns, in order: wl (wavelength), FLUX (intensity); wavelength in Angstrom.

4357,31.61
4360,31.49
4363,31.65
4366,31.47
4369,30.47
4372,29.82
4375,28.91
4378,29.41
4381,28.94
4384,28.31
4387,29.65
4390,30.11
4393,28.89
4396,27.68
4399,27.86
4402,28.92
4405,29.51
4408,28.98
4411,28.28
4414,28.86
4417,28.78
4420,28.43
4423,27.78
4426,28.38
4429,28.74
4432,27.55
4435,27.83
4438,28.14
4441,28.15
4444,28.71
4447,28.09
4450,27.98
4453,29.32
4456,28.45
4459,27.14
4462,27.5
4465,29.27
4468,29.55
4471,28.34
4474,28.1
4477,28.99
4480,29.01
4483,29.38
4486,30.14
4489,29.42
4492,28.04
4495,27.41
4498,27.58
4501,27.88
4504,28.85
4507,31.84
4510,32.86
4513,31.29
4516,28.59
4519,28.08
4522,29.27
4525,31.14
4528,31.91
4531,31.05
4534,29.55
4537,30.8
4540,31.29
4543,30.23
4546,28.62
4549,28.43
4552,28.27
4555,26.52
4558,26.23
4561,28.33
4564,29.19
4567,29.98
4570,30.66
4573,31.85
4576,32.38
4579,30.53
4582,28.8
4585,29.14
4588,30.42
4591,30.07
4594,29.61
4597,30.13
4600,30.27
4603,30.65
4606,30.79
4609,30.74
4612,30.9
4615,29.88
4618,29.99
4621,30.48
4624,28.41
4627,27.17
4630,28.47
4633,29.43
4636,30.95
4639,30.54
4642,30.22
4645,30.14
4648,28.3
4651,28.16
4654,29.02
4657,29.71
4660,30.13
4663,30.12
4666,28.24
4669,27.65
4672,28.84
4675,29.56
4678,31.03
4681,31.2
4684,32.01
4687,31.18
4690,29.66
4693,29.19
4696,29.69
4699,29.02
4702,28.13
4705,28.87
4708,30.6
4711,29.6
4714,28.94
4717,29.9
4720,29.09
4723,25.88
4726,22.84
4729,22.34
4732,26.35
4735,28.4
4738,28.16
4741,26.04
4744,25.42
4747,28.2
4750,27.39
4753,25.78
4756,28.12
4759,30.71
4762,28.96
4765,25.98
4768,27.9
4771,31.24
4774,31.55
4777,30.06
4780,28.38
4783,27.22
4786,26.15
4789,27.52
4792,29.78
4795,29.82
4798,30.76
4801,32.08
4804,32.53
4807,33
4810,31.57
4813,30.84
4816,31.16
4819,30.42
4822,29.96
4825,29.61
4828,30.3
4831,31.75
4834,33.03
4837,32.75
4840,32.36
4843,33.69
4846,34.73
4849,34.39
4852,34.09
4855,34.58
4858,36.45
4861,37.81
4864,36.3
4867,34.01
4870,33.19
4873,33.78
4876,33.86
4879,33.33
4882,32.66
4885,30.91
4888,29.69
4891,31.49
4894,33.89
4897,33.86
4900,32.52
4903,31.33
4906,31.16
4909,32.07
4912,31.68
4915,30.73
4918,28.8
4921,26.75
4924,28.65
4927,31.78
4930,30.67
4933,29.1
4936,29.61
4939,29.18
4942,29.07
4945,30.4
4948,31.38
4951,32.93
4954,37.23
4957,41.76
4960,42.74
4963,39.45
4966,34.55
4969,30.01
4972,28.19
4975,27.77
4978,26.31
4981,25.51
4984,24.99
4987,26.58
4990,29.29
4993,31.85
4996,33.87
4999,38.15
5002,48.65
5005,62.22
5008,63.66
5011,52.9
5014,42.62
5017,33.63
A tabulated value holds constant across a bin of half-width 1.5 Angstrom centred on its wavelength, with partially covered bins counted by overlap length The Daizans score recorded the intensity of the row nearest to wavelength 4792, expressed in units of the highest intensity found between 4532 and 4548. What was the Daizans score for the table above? 0.95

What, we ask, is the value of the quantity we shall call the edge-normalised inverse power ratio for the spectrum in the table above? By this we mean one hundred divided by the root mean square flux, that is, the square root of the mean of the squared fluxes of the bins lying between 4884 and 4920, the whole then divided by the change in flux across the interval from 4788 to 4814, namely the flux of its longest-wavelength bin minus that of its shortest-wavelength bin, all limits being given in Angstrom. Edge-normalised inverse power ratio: 1.0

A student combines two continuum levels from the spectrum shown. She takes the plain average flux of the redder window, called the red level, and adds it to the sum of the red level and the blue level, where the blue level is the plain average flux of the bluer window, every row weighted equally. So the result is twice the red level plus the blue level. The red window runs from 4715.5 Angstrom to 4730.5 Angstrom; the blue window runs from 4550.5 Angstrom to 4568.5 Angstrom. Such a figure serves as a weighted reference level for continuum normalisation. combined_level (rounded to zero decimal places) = 80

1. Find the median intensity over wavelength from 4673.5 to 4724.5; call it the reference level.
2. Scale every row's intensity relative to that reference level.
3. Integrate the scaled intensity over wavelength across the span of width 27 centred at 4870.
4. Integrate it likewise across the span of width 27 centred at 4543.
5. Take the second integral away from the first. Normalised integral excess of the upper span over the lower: 4.7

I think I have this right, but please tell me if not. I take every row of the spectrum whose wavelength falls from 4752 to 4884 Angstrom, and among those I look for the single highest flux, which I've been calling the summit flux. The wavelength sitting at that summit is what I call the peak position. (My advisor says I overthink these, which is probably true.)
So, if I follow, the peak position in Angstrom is 4861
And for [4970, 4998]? 4996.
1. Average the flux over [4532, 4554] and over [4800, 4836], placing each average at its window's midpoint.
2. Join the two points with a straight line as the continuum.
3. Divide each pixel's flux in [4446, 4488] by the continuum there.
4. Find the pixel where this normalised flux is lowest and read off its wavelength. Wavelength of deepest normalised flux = 4459 Angstrom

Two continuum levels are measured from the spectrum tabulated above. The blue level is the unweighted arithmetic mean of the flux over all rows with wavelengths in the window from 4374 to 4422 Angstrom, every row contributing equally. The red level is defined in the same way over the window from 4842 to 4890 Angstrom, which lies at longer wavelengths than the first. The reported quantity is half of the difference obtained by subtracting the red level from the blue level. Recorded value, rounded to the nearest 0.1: -2.6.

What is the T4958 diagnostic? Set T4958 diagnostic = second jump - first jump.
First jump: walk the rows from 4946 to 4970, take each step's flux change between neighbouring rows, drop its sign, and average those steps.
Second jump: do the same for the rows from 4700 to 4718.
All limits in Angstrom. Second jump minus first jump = -2.4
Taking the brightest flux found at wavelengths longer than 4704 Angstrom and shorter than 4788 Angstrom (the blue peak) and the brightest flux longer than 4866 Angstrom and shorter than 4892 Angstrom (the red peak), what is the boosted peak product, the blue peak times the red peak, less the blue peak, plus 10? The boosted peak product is 1051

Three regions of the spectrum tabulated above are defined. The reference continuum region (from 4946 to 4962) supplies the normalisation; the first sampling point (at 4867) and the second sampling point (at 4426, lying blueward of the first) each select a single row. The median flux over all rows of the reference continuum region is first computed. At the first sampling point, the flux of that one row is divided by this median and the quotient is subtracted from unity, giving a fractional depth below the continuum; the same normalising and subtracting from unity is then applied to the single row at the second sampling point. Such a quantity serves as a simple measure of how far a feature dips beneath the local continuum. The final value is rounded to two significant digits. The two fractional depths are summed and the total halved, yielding 0.16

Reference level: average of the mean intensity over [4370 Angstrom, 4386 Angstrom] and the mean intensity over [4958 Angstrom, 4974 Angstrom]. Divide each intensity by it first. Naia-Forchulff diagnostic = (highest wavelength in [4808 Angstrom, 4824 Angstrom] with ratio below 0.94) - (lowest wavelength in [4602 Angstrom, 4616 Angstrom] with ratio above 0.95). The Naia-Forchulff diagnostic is 219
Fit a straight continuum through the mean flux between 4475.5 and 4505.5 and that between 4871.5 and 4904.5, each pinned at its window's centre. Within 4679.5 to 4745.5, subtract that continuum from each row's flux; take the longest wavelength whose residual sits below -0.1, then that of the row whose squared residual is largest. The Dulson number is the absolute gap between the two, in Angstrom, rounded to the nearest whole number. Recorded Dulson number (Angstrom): 15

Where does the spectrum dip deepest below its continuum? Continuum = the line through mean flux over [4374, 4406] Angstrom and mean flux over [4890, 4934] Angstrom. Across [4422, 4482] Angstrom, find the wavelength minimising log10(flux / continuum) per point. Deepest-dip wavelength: 4459 Angstrom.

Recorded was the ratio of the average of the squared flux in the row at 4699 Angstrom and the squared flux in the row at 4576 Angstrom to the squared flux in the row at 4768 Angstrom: 1.2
